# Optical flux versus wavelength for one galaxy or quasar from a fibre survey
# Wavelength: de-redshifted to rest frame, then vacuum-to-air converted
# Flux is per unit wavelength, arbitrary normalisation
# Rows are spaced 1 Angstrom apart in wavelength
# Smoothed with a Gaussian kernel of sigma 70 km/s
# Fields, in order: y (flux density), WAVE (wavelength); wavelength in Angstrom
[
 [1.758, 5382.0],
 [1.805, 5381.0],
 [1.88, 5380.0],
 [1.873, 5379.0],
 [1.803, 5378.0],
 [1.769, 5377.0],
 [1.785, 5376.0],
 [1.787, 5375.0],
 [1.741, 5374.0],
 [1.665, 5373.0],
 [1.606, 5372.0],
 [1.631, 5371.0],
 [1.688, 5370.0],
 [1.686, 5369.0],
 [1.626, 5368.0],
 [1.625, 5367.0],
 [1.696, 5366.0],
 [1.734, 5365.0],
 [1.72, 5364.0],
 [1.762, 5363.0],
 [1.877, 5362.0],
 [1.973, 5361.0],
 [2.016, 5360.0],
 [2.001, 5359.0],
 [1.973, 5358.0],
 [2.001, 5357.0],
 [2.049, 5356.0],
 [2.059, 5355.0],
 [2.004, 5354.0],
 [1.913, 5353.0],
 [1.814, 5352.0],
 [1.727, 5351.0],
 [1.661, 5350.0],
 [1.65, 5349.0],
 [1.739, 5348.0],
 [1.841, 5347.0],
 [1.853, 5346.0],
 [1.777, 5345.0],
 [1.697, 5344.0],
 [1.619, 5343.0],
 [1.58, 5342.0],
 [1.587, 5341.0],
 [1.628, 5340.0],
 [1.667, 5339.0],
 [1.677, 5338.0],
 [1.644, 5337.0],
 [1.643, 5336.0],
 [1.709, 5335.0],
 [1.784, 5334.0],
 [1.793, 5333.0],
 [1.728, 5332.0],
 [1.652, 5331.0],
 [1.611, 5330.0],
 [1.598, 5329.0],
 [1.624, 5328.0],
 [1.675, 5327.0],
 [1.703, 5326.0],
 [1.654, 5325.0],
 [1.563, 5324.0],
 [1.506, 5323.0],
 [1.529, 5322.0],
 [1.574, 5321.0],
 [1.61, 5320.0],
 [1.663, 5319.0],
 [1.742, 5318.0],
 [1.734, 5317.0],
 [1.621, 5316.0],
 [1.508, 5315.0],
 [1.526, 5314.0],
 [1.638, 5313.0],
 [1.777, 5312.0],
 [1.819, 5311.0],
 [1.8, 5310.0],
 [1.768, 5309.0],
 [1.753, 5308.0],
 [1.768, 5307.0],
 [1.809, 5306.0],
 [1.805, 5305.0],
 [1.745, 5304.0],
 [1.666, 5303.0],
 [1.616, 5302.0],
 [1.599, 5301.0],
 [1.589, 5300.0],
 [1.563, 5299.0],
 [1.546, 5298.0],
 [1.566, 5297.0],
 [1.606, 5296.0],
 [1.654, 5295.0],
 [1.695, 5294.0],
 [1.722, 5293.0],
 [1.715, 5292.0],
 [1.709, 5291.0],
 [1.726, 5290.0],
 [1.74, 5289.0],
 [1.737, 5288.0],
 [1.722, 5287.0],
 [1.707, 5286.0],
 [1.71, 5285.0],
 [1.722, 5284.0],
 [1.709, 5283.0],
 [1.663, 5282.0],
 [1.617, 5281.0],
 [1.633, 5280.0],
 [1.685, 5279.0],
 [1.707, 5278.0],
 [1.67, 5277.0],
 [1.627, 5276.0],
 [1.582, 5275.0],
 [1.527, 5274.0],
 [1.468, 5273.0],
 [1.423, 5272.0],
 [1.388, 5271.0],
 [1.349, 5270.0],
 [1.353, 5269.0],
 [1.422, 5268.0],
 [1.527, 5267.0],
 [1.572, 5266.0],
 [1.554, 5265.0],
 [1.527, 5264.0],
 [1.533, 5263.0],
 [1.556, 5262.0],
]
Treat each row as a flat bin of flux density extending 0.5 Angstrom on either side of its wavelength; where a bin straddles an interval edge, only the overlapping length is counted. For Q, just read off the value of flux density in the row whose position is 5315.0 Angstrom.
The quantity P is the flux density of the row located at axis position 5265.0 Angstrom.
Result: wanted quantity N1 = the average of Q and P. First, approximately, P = 1.554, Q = 1.508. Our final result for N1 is 1.53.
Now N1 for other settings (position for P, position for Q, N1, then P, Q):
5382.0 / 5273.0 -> 1.61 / 1.758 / 1.468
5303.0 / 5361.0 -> 1.82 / 1.666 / 1.973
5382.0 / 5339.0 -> 1.71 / 1.758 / 1.667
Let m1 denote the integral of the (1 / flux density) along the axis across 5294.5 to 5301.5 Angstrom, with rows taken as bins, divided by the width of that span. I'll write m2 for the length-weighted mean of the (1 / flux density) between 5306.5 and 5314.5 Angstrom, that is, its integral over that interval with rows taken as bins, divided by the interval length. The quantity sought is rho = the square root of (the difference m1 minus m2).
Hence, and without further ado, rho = 0.22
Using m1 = 0.630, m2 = 0.579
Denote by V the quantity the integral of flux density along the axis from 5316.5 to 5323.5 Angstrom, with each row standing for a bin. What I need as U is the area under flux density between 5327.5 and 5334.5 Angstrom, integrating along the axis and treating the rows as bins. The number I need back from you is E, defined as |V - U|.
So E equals 0.4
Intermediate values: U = 11.8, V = 11.4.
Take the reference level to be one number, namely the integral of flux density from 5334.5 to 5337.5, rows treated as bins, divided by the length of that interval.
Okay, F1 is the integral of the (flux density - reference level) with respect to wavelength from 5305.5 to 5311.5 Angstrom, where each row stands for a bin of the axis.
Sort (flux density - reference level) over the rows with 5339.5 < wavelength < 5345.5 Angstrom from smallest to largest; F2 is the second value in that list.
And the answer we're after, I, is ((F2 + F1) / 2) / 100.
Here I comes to 0.0032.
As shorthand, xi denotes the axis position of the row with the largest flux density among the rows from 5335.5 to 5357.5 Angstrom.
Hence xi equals 5355.0 Angstrom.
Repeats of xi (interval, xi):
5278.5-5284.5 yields 5284.0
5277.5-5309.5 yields 5306.0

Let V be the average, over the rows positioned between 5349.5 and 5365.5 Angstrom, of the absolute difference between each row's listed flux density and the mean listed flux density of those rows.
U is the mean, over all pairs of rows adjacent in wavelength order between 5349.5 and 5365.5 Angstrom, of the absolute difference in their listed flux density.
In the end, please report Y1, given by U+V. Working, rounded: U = 0.056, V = 0.119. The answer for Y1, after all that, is 0.18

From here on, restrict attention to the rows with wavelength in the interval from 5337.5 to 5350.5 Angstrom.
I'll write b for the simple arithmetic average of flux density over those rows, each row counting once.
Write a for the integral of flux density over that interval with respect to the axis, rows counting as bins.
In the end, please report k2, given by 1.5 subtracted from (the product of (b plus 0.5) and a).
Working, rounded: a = 22.0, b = 1.69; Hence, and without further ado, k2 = 46.6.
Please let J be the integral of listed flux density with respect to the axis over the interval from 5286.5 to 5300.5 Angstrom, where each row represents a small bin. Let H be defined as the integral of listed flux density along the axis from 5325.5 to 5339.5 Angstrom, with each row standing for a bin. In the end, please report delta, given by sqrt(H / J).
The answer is 1.00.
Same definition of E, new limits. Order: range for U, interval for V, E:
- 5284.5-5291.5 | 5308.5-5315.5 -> 0.2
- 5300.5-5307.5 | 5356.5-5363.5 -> 1.6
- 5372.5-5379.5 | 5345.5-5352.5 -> 0.1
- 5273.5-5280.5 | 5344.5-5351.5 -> 0.8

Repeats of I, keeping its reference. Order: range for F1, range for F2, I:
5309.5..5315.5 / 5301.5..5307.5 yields 0.0004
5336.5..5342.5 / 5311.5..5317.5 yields -0.0017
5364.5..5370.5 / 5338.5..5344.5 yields -0.0001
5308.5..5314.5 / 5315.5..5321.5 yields 0.0014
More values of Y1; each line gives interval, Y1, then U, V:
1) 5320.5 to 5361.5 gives 0.18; 0.048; 0.131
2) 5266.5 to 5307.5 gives 0.13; 0.033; 0.095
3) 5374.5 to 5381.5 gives 0.07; 0.034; 0.035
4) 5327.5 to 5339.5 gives 0.09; 0.038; 0.051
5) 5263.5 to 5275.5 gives 0.12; 0.046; 0.074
